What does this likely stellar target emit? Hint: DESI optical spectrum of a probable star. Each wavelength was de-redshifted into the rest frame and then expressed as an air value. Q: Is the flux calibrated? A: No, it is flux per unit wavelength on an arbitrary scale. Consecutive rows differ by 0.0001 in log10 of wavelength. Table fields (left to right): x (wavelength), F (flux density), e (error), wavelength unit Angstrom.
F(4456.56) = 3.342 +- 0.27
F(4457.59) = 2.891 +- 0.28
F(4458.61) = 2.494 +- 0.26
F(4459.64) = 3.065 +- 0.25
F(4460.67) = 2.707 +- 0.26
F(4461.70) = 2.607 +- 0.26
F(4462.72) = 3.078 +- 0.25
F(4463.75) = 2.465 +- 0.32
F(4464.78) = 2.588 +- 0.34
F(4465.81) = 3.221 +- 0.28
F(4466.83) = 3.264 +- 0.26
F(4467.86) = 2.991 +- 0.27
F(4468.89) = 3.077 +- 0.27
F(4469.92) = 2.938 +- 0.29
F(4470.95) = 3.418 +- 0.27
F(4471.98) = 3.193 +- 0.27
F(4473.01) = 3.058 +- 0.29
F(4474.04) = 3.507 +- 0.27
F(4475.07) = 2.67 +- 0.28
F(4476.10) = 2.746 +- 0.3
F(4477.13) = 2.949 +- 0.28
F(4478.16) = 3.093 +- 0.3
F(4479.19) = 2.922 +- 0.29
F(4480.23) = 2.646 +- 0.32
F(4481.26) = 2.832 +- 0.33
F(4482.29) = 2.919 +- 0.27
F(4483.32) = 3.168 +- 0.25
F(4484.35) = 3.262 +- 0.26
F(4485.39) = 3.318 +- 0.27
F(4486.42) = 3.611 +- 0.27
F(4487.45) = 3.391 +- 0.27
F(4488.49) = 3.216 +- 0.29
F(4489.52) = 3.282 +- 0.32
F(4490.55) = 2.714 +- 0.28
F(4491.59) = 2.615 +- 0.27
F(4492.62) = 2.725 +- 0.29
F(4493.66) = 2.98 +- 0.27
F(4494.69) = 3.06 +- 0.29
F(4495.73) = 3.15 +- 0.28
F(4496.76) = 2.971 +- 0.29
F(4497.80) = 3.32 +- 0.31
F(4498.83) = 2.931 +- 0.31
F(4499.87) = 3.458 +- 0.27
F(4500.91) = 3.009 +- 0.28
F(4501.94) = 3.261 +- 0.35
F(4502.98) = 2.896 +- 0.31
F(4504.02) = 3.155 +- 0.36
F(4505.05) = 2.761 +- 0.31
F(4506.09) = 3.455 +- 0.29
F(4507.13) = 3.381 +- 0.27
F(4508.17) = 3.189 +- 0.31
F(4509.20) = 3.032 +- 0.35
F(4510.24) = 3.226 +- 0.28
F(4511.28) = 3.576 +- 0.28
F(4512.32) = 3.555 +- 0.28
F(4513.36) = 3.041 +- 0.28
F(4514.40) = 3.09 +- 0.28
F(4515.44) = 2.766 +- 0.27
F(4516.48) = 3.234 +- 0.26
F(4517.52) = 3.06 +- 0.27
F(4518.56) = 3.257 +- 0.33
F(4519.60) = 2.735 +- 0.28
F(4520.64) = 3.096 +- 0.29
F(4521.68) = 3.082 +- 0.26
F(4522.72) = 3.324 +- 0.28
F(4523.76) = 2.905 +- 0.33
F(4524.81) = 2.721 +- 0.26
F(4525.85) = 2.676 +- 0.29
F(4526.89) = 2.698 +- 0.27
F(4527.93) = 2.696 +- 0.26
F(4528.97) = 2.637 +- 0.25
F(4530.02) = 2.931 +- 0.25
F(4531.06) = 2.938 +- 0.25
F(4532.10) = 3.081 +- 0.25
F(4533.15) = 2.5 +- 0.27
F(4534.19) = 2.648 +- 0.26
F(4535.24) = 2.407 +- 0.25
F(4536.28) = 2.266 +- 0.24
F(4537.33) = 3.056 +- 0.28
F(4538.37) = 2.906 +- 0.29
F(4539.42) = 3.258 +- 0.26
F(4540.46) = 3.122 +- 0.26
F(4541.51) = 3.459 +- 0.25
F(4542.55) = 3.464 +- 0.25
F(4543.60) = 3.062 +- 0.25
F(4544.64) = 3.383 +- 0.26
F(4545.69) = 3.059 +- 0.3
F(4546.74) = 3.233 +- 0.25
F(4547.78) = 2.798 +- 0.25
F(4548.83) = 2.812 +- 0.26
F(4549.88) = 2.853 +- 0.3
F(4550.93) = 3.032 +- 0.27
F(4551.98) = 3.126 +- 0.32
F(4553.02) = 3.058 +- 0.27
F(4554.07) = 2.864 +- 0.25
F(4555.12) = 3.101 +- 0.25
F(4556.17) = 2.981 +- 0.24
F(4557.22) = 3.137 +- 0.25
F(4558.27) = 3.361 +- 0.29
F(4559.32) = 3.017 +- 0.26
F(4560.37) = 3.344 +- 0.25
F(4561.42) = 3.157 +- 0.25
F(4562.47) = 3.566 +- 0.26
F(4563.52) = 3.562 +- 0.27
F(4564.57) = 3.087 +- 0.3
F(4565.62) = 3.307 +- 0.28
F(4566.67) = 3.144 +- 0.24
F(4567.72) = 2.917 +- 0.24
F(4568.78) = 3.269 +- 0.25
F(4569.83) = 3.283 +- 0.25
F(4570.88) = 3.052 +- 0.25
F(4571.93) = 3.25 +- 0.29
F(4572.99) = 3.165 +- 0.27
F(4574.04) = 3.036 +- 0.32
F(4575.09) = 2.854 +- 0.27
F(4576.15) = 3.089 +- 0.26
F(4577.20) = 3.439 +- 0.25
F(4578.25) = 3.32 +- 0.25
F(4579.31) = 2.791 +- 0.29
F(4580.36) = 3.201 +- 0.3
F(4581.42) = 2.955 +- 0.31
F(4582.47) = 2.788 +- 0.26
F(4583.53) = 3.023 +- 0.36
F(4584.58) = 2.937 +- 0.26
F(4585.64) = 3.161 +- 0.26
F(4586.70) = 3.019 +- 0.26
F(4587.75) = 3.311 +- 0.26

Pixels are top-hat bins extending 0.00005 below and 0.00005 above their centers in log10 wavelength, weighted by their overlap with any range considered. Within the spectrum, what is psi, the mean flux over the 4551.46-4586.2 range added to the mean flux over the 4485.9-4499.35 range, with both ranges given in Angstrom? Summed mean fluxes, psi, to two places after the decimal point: 6.21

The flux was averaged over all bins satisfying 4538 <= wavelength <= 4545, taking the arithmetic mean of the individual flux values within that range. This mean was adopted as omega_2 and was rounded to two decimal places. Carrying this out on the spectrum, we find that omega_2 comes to 3.24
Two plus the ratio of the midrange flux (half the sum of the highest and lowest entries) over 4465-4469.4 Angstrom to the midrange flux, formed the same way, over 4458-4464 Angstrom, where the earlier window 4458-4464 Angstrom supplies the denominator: 3.13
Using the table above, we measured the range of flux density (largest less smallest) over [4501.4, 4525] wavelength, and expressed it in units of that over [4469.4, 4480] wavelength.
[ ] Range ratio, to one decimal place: 1.0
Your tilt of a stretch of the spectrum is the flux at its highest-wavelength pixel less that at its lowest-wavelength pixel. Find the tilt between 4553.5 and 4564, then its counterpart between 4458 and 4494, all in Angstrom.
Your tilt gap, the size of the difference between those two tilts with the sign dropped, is 0.21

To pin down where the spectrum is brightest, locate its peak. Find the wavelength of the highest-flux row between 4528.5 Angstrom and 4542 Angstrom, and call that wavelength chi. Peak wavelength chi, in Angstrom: 4541.51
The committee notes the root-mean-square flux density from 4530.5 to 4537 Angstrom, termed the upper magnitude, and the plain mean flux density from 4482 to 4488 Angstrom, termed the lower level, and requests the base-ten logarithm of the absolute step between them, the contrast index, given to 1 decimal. -0.2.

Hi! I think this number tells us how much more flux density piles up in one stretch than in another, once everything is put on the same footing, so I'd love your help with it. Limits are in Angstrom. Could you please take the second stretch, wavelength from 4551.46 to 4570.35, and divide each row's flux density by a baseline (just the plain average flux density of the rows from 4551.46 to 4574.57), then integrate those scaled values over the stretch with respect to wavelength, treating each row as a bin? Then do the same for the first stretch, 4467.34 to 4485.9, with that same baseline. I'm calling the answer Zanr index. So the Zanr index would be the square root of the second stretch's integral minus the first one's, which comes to 1.09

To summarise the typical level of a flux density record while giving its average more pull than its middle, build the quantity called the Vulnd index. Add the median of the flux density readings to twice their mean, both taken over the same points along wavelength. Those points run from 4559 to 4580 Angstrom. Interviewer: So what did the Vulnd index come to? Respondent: 9.5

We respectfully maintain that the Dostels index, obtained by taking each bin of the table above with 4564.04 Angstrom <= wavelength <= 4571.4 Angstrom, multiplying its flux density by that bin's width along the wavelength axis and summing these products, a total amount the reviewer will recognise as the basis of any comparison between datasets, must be 23.2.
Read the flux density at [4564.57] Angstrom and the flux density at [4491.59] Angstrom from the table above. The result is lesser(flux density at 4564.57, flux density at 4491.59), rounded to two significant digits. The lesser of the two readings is 2.6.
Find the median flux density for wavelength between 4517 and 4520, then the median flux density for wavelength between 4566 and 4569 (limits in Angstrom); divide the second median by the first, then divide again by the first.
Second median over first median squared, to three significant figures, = 0.336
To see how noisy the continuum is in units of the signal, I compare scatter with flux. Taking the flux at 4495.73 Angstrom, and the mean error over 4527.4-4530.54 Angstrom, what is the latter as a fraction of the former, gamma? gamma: 0.080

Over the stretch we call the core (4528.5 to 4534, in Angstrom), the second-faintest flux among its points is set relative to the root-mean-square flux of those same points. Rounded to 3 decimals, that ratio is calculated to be 0.933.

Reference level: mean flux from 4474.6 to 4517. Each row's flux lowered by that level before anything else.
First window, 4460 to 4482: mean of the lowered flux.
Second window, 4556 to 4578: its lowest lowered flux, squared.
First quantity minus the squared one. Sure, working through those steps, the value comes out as -0.191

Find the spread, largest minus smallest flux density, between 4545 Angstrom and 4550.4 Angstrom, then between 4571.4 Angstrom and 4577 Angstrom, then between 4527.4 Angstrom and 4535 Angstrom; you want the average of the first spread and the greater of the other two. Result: 0.51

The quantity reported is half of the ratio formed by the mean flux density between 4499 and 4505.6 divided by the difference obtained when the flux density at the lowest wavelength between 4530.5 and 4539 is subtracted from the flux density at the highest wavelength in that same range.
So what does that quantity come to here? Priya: -48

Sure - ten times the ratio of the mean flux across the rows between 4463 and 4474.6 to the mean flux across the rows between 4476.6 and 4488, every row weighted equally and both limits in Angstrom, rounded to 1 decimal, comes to 9.9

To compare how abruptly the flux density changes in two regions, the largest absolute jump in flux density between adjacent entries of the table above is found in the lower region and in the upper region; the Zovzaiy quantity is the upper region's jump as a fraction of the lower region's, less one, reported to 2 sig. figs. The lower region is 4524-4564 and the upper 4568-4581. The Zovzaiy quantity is -0.33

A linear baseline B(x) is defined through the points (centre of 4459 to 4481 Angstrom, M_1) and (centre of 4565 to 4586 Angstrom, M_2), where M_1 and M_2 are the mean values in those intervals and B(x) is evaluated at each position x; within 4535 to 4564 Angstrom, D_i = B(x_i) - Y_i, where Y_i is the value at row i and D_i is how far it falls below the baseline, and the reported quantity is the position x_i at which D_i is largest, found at 4536.28 Angstrom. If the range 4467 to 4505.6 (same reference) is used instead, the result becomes 4491.59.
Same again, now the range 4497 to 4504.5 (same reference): 4502.98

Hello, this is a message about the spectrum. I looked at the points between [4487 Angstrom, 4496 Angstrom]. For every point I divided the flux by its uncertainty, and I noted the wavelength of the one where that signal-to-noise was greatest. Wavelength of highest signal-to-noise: 4487.45 Angstrom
